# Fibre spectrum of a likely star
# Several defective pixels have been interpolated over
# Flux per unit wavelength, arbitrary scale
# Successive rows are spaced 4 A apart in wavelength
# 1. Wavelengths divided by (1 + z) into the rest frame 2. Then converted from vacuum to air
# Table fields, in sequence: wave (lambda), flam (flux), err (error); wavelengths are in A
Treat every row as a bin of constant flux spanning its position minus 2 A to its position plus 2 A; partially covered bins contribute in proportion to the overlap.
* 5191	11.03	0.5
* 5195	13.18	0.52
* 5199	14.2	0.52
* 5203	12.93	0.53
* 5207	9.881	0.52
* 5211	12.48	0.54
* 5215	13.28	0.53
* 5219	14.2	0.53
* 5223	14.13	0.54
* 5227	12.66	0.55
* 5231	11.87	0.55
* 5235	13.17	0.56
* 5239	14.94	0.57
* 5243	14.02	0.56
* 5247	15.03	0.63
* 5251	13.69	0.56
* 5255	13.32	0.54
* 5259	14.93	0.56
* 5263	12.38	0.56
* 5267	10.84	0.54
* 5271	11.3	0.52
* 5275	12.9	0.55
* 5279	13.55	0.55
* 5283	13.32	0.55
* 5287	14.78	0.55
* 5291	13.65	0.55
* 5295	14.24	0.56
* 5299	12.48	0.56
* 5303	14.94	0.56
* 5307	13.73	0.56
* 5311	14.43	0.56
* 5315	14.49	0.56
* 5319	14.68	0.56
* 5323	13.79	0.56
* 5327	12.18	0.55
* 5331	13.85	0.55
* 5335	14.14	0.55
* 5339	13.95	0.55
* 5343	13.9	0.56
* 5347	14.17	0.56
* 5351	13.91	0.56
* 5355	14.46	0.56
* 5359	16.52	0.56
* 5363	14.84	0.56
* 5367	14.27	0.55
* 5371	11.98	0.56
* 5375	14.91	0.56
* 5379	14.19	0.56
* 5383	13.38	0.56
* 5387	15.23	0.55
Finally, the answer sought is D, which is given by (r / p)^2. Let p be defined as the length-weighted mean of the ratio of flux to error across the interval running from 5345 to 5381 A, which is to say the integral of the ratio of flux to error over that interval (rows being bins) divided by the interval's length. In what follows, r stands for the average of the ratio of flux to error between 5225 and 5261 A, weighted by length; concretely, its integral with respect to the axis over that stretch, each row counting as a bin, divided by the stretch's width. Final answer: 0.90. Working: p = 25.7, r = 24.3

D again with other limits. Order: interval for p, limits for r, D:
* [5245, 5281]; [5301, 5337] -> 1.15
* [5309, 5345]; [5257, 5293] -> 0.90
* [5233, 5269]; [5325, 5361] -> 1.11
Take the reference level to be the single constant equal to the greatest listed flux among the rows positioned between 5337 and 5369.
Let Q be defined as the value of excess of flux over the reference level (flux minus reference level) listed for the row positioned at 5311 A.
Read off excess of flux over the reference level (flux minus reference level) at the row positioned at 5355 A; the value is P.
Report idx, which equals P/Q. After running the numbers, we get 1.0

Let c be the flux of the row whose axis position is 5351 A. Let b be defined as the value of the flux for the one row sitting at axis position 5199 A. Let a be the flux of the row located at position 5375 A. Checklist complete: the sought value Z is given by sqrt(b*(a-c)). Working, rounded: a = 14.91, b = 14.2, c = 13.91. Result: 3.8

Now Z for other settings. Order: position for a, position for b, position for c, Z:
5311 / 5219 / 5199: 1.8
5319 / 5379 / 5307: 3.7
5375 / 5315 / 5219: 3.2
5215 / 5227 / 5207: 6.6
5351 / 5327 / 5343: 0.3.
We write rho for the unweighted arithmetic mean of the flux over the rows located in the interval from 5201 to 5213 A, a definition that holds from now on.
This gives 11.8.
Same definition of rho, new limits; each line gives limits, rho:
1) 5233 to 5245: 14.0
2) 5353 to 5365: 15.3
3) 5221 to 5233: 12.9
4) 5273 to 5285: 13.3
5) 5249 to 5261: 14.0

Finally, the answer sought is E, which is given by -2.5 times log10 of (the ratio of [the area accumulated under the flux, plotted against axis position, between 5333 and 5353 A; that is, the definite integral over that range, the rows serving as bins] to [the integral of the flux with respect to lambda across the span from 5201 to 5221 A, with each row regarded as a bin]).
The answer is -0.12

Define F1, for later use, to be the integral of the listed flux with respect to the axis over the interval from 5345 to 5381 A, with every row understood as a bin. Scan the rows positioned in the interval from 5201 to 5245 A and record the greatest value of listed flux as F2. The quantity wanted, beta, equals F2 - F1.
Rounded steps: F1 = 517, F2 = 14.94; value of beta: -502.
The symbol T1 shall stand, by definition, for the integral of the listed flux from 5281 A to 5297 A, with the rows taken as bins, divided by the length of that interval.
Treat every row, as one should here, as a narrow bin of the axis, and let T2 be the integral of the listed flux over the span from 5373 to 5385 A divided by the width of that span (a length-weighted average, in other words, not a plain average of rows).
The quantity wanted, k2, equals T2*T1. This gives 198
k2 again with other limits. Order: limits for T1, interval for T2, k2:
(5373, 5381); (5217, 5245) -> 197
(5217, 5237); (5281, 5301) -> 181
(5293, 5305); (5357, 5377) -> 201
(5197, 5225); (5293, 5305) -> 181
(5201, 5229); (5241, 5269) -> 172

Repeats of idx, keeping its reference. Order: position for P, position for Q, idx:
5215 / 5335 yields 1.4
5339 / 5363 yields 1.5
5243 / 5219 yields 1.1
